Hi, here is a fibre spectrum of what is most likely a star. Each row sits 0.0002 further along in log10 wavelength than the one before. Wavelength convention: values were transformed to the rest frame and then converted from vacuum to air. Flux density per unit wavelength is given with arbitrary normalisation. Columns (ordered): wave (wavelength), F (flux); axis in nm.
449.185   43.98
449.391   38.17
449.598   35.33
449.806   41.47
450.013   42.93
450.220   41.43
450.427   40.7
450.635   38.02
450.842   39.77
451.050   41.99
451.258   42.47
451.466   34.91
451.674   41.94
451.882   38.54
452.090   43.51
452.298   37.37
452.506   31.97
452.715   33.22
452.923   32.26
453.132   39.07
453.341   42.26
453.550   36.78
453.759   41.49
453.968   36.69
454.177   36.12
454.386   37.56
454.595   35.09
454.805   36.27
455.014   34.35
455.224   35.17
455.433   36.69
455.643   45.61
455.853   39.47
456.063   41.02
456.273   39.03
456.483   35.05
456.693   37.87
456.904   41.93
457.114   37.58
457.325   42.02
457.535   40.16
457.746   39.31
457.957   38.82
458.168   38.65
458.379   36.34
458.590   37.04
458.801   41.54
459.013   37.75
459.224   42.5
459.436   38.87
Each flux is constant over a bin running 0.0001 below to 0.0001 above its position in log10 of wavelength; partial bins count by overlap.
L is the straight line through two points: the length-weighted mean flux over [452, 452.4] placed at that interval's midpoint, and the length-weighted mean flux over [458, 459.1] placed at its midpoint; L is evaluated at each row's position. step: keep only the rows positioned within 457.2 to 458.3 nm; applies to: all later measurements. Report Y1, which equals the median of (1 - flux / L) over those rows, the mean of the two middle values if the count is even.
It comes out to -0.02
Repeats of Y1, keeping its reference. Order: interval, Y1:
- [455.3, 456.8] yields 0.00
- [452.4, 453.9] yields 0.08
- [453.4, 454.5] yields 0.08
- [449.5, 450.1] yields -0.01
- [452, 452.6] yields 0.07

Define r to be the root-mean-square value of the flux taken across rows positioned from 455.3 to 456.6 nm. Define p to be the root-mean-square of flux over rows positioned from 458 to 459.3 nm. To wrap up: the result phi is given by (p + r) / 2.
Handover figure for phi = 39.3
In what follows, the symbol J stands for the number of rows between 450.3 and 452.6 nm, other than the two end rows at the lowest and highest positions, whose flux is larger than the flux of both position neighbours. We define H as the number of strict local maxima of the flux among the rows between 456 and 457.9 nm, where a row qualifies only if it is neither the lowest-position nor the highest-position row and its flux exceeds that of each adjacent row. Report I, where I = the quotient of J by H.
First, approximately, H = 2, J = 3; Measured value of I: 1.5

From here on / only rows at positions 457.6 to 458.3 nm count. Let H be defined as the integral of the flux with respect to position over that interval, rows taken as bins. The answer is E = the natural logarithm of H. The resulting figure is 3.30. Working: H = 27.2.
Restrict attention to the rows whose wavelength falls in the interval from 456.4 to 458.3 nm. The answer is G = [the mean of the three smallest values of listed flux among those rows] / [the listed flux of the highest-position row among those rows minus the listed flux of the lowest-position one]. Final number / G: 10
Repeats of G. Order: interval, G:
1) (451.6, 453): -3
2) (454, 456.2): 7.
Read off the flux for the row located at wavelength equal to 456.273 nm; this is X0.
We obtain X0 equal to 39.03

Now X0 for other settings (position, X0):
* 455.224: 35.17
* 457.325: 42.02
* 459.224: 42.5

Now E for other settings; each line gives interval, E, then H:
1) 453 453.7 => 3.31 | 27.4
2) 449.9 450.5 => 3.22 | 25.1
